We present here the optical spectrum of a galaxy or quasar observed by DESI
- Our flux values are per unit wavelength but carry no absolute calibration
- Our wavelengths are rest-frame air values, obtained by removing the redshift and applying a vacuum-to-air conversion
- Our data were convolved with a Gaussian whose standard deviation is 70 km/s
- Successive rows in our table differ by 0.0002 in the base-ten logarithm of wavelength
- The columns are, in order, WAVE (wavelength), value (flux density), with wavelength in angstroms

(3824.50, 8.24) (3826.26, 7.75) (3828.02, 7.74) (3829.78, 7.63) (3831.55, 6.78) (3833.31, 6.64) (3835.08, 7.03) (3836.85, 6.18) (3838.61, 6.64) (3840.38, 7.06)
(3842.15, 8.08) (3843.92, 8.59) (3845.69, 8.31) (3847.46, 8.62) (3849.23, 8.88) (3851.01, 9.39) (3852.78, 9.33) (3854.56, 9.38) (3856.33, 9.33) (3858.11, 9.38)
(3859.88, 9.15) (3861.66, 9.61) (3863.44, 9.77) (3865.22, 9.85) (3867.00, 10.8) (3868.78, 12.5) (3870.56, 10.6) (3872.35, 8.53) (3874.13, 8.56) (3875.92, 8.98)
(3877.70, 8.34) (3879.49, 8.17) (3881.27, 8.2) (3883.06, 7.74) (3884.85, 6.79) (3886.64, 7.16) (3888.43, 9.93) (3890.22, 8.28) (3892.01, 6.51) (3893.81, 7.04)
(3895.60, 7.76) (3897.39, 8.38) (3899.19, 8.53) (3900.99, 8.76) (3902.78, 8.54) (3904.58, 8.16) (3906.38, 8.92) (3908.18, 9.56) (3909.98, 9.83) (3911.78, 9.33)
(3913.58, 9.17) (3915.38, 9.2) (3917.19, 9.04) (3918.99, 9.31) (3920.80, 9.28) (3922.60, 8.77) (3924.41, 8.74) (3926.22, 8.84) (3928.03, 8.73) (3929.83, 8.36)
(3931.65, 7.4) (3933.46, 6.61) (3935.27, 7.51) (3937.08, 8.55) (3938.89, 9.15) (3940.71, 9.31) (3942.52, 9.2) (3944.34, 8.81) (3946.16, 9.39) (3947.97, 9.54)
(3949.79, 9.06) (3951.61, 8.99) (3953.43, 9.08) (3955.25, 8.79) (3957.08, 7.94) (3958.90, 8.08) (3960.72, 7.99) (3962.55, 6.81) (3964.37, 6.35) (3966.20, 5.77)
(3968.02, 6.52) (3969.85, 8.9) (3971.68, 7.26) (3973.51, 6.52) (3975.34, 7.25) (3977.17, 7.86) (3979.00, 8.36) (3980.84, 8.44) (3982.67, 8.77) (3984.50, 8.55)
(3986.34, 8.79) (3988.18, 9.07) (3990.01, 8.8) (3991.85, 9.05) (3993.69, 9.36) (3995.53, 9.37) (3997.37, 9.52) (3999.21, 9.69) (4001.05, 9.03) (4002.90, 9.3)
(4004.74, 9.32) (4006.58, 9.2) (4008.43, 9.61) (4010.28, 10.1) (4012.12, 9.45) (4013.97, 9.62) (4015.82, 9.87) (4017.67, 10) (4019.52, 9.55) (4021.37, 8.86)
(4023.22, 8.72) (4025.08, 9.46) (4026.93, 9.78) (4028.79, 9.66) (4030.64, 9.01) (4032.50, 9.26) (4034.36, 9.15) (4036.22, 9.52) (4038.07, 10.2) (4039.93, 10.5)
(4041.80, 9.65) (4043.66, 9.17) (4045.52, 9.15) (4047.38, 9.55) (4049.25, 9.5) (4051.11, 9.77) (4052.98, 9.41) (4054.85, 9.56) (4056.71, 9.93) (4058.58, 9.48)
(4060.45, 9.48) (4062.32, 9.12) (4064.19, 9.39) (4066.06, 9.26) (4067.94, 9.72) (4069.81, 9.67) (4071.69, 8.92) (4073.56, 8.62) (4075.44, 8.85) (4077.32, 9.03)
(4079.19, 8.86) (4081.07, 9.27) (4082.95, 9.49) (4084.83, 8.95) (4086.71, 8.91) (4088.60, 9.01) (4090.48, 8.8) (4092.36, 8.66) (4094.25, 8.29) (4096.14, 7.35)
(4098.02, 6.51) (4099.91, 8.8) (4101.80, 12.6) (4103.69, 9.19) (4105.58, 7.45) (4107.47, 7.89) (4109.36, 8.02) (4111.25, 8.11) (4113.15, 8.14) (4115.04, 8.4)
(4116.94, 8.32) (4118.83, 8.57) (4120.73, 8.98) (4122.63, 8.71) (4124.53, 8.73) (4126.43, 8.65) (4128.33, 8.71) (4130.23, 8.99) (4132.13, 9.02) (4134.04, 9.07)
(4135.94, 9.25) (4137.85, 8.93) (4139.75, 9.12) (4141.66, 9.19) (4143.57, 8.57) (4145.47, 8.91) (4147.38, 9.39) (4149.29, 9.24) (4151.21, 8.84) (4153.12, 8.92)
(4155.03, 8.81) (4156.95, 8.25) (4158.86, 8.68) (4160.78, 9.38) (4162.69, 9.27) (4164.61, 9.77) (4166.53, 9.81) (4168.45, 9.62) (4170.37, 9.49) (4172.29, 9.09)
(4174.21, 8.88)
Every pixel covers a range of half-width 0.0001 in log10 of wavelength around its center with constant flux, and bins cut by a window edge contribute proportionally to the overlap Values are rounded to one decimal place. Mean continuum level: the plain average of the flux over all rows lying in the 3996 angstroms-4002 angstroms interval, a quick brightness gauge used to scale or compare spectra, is 9.4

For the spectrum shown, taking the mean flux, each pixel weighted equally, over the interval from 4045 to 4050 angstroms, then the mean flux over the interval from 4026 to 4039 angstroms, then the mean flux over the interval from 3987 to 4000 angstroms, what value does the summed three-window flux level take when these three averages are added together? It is 28.2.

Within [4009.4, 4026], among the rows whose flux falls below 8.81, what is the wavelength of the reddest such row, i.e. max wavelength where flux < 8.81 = 4023.22 angstroms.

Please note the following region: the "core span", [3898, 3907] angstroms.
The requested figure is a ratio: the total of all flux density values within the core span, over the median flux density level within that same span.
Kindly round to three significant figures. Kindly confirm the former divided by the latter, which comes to 5.02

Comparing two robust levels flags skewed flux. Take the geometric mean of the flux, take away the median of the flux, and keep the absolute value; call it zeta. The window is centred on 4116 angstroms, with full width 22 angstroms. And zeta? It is 0.040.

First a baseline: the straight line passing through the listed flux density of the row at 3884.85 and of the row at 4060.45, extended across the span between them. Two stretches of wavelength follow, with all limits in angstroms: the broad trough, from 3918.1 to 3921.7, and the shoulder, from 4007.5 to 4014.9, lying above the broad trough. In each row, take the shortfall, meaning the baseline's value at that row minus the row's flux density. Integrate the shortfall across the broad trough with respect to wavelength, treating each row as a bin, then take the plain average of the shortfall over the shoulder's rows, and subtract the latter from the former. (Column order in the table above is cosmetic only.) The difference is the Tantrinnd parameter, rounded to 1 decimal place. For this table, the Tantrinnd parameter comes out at -6.1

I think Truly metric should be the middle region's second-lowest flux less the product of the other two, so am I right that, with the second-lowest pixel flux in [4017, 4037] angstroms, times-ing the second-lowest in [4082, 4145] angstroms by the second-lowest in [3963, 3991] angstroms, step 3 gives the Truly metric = -38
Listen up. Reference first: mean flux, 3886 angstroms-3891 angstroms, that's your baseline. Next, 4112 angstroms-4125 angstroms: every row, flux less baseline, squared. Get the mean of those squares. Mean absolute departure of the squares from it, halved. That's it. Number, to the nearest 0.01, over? 0.03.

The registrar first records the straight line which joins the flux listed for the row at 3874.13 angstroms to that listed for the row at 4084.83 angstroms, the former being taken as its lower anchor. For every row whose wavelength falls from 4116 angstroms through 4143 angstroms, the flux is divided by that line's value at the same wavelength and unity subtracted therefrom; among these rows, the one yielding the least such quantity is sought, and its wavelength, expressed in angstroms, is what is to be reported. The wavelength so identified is 4116.94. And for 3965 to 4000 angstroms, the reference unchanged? 3966.20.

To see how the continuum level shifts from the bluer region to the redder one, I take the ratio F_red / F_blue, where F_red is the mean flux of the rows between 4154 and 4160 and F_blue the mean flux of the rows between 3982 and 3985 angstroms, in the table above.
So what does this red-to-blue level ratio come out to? 0.99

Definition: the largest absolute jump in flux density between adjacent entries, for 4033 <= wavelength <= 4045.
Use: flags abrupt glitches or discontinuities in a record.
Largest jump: 0.85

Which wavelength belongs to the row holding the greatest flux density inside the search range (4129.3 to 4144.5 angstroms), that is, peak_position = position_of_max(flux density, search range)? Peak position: 4135.94 angstroms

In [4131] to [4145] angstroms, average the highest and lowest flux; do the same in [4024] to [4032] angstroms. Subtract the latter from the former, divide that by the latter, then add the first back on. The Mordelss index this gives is 8.86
